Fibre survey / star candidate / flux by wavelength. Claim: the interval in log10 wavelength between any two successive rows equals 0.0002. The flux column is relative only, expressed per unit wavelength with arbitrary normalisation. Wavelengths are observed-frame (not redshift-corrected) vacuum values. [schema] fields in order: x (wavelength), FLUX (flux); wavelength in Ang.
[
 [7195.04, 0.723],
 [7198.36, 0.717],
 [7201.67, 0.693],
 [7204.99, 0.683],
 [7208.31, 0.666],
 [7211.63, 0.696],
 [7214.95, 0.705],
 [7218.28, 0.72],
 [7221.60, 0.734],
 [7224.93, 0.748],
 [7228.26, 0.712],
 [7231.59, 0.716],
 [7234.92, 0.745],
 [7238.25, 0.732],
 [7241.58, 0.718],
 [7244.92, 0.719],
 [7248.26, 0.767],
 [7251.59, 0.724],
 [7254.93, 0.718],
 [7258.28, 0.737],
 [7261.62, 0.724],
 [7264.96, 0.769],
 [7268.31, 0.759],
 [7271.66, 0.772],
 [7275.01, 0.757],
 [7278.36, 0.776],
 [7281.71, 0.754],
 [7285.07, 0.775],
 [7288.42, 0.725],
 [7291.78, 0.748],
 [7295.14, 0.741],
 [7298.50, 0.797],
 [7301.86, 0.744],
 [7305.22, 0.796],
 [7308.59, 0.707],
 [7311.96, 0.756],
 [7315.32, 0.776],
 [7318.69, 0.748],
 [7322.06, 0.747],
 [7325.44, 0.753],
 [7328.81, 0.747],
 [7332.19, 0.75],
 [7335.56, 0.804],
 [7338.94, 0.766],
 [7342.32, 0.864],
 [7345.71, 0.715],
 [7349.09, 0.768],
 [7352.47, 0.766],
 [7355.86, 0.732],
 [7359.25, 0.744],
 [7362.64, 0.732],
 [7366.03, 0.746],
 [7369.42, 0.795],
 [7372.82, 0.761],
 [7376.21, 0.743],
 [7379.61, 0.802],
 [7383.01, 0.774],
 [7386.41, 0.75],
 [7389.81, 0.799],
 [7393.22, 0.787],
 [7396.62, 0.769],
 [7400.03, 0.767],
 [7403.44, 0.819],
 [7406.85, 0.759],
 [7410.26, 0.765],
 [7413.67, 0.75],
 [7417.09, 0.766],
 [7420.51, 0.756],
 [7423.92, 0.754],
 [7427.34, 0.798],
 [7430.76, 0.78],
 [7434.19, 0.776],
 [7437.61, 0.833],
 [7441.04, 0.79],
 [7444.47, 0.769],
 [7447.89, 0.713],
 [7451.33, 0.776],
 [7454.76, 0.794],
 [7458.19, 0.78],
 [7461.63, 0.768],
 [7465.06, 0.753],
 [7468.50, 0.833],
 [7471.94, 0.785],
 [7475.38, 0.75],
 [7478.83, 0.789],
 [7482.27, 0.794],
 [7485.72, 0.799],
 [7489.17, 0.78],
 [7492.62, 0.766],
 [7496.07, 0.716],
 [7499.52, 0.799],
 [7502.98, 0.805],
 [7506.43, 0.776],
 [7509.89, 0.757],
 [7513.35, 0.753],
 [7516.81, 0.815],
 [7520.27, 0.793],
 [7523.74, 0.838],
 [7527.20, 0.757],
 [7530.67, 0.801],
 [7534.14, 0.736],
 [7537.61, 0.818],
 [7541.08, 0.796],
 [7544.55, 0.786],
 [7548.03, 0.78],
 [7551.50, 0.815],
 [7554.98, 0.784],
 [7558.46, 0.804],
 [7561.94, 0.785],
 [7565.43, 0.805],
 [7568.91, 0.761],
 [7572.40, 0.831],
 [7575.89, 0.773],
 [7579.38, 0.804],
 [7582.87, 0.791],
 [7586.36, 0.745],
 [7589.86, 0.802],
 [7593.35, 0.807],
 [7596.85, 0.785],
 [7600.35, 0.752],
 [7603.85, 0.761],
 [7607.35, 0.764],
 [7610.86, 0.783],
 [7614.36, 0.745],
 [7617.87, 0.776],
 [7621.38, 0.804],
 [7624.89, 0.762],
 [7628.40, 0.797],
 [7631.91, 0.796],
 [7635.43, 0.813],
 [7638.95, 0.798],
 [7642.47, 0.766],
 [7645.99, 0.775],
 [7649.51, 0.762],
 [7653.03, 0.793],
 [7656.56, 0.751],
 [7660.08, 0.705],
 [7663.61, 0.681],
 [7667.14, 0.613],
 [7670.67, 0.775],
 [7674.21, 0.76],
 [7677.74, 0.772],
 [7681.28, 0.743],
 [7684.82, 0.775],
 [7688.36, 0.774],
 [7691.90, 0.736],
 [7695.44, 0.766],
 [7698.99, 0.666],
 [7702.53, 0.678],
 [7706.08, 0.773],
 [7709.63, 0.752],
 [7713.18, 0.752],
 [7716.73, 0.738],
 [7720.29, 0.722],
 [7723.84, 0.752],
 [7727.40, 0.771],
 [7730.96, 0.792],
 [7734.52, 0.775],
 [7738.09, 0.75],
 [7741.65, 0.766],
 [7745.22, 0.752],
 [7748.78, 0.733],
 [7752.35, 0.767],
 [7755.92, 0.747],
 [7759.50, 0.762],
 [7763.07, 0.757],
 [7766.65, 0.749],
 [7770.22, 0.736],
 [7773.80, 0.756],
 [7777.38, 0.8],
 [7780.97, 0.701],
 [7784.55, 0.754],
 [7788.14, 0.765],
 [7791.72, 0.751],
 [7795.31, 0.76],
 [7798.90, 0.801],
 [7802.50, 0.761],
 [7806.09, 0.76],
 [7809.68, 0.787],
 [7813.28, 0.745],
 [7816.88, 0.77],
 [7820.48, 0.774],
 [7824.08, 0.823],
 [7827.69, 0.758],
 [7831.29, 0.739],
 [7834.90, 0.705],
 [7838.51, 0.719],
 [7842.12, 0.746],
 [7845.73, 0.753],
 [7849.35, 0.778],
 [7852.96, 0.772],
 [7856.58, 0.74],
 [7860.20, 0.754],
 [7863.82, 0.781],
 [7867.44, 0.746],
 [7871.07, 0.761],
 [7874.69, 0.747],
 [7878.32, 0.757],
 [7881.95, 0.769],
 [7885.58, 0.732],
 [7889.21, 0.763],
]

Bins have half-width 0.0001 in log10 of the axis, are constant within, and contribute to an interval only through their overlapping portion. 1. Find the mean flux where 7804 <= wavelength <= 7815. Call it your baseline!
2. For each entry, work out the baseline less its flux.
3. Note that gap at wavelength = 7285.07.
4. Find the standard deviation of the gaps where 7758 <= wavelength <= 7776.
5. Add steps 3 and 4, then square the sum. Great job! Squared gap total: 0.0000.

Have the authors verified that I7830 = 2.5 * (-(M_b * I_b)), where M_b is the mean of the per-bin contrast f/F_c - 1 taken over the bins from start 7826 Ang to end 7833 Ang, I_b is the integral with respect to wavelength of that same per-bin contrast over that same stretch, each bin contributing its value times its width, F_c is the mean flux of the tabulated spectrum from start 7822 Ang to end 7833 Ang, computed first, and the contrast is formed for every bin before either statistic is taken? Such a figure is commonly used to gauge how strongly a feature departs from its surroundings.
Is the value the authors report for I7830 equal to -0.019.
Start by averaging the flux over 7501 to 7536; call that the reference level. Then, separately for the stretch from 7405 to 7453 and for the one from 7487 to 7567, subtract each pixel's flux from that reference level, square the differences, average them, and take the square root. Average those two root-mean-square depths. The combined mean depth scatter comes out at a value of 0.0285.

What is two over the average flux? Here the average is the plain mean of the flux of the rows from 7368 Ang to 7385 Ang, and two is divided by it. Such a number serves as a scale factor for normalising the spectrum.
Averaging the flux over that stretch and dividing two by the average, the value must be 2.58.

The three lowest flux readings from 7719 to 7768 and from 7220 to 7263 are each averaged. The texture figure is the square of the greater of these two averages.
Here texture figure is 0.539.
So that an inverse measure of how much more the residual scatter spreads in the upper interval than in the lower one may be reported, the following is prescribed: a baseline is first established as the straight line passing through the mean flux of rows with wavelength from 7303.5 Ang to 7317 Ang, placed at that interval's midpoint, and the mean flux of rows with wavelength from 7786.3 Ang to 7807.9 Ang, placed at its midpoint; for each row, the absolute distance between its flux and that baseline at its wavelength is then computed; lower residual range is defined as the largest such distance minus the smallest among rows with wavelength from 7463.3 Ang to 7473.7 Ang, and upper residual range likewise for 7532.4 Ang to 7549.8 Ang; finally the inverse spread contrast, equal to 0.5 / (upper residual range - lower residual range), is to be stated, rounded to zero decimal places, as -20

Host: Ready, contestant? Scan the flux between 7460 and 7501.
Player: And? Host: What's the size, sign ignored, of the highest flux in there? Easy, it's 0.833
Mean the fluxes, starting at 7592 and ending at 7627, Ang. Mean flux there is 0.774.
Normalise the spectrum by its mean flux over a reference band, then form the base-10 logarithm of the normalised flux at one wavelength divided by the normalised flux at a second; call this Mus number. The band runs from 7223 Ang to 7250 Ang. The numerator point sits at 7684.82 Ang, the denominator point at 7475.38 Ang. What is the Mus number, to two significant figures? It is 0.014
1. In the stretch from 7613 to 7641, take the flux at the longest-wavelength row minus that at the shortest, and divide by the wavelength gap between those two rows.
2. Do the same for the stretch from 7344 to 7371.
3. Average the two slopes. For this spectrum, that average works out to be 0.0028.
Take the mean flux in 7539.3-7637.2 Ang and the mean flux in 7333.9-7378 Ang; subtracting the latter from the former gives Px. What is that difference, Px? 0.02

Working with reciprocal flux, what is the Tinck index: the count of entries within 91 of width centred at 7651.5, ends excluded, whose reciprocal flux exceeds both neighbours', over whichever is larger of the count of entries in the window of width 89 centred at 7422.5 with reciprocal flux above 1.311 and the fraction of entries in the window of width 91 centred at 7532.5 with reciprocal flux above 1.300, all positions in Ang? 1.29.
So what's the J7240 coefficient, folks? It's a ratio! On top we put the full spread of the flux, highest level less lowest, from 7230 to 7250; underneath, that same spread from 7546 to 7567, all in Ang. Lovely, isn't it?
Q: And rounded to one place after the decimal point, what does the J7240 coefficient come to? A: 1.5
